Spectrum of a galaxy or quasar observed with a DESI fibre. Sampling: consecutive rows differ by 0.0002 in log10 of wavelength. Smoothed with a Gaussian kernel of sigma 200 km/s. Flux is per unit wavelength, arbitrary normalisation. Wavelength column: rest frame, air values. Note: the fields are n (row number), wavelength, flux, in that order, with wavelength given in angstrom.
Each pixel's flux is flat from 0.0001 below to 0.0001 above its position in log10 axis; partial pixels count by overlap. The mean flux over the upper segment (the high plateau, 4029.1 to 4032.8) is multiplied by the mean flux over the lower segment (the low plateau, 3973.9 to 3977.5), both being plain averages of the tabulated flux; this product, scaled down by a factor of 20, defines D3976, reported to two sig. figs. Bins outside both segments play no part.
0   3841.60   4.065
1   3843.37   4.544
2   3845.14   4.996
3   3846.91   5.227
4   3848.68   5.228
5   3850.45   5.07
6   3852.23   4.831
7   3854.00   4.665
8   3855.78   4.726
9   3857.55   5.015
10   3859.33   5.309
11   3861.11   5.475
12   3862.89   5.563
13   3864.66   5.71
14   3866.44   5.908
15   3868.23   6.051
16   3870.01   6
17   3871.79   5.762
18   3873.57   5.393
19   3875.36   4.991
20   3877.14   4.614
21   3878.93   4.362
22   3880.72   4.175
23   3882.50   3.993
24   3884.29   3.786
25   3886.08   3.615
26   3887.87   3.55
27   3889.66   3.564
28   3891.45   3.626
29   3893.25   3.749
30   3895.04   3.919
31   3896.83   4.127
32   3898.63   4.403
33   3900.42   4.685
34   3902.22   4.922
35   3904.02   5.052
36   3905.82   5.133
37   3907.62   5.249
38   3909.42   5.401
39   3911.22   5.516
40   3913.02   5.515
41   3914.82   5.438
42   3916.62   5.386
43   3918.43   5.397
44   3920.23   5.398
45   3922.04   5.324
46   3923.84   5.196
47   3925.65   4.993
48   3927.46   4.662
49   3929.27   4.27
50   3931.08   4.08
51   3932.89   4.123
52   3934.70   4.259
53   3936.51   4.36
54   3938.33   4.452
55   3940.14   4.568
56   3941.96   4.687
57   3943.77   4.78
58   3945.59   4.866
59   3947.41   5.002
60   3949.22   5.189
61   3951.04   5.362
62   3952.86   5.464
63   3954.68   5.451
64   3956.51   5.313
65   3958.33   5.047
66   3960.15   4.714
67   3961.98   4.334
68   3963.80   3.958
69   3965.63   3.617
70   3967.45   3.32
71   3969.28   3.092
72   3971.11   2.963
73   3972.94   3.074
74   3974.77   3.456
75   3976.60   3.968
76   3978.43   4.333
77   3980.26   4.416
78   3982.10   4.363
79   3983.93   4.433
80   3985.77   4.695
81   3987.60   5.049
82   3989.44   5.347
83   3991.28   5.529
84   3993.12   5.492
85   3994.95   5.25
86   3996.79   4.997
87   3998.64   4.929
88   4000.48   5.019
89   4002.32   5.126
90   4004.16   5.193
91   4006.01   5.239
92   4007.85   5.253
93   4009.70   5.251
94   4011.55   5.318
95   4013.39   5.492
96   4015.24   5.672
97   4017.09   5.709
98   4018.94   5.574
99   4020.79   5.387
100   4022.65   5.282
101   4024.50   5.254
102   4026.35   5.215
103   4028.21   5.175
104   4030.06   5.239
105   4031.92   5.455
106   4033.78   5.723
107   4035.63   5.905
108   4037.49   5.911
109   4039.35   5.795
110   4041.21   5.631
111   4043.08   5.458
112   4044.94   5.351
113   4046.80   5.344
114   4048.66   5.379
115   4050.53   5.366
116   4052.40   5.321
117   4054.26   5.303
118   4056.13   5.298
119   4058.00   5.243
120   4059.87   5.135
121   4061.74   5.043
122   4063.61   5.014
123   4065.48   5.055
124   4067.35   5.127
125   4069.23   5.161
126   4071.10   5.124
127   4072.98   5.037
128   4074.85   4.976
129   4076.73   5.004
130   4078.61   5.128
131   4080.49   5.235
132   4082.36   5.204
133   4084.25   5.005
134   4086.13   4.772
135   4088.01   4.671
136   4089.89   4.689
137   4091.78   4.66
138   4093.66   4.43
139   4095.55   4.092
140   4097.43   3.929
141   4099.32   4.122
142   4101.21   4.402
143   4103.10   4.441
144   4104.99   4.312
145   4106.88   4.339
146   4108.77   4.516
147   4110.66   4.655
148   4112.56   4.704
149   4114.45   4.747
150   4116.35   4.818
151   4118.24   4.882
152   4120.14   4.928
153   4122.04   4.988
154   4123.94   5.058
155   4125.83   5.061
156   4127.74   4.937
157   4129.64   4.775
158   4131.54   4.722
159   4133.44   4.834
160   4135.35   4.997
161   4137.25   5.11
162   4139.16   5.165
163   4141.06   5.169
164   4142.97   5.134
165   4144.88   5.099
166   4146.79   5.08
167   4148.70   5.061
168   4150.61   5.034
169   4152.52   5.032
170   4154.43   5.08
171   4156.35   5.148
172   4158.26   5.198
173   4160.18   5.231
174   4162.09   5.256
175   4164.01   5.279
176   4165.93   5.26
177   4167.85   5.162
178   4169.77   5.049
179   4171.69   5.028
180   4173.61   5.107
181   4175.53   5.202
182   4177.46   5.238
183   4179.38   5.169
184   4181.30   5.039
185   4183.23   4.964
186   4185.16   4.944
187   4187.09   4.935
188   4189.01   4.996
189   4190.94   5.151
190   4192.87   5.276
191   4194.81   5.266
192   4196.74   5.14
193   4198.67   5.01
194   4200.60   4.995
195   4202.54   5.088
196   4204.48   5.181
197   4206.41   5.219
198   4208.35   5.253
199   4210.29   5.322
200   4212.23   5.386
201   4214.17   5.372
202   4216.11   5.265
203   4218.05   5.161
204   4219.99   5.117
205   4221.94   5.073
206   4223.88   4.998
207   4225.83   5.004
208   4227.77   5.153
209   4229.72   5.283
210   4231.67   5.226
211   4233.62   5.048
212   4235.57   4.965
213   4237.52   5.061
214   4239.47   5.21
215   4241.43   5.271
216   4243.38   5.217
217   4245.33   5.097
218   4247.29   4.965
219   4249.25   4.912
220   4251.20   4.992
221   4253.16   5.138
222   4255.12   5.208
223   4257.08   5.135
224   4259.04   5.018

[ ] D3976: 0.99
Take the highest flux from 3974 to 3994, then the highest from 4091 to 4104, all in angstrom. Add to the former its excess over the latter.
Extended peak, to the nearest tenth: 6.4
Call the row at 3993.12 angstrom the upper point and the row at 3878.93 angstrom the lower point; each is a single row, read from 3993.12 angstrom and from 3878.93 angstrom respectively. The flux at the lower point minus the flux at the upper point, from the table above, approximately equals -1.1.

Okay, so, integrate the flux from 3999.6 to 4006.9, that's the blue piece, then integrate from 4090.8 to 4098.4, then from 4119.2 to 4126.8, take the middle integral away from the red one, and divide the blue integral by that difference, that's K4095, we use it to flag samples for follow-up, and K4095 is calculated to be 7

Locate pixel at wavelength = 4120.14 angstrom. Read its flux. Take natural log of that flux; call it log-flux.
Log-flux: 1.59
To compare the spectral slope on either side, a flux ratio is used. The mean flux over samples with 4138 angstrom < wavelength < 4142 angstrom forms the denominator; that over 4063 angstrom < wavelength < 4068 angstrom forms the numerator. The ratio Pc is 0.98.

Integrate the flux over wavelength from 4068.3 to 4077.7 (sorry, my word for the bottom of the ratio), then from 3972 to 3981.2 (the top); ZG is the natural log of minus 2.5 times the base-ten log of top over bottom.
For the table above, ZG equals -1.1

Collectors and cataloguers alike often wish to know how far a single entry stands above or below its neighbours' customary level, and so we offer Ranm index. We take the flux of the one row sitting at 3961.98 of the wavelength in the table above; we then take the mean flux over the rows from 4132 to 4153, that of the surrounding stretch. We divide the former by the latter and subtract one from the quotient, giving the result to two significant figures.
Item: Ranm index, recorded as -0.14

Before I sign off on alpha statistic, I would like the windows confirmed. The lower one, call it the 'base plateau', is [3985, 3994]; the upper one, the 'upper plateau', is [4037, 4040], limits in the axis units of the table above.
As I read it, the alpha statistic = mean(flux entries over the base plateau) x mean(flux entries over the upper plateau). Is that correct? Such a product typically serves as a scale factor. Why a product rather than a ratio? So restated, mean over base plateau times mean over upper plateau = 30.6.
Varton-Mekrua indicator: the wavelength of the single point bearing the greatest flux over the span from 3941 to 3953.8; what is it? 3952.86 angstrom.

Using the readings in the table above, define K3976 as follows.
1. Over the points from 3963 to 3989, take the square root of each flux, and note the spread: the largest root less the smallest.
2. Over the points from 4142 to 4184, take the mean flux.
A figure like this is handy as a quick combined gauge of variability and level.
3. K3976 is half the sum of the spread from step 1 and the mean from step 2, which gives 2.83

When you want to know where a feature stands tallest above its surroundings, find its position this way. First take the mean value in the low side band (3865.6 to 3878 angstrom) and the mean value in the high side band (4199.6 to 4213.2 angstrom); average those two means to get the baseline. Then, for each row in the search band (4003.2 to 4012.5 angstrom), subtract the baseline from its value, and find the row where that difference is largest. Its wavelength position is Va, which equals 4011.55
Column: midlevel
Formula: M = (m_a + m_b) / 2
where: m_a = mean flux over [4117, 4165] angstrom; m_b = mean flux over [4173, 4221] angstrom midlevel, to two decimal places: 5.10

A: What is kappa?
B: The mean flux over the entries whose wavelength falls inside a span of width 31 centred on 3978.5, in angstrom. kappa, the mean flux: 4.18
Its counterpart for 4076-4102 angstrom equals 4.67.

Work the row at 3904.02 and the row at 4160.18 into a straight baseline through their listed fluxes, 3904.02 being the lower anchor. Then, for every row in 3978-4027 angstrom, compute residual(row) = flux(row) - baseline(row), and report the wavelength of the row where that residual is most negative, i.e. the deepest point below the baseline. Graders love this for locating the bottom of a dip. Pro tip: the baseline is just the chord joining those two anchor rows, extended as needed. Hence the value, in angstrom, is 3978.43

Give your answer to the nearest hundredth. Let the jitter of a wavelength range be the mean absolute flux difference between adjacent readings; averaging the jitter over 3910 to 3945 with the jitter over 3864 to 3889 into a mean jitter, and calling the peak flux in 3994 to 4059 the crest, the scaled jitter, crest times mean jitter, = 1.00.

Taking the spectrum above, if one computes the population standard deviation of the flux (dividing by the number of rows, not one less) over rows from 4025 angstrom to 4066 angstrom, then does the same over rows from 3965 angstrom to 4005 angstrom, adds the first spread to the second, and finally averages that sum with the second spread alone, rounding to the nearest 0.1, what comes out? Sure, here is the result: 1.0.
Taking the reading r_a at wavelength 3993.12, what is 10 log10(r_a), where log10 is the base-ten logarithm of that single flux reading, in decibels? 7.40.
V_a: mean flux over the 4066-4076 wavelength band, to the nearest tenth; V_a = 5.1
